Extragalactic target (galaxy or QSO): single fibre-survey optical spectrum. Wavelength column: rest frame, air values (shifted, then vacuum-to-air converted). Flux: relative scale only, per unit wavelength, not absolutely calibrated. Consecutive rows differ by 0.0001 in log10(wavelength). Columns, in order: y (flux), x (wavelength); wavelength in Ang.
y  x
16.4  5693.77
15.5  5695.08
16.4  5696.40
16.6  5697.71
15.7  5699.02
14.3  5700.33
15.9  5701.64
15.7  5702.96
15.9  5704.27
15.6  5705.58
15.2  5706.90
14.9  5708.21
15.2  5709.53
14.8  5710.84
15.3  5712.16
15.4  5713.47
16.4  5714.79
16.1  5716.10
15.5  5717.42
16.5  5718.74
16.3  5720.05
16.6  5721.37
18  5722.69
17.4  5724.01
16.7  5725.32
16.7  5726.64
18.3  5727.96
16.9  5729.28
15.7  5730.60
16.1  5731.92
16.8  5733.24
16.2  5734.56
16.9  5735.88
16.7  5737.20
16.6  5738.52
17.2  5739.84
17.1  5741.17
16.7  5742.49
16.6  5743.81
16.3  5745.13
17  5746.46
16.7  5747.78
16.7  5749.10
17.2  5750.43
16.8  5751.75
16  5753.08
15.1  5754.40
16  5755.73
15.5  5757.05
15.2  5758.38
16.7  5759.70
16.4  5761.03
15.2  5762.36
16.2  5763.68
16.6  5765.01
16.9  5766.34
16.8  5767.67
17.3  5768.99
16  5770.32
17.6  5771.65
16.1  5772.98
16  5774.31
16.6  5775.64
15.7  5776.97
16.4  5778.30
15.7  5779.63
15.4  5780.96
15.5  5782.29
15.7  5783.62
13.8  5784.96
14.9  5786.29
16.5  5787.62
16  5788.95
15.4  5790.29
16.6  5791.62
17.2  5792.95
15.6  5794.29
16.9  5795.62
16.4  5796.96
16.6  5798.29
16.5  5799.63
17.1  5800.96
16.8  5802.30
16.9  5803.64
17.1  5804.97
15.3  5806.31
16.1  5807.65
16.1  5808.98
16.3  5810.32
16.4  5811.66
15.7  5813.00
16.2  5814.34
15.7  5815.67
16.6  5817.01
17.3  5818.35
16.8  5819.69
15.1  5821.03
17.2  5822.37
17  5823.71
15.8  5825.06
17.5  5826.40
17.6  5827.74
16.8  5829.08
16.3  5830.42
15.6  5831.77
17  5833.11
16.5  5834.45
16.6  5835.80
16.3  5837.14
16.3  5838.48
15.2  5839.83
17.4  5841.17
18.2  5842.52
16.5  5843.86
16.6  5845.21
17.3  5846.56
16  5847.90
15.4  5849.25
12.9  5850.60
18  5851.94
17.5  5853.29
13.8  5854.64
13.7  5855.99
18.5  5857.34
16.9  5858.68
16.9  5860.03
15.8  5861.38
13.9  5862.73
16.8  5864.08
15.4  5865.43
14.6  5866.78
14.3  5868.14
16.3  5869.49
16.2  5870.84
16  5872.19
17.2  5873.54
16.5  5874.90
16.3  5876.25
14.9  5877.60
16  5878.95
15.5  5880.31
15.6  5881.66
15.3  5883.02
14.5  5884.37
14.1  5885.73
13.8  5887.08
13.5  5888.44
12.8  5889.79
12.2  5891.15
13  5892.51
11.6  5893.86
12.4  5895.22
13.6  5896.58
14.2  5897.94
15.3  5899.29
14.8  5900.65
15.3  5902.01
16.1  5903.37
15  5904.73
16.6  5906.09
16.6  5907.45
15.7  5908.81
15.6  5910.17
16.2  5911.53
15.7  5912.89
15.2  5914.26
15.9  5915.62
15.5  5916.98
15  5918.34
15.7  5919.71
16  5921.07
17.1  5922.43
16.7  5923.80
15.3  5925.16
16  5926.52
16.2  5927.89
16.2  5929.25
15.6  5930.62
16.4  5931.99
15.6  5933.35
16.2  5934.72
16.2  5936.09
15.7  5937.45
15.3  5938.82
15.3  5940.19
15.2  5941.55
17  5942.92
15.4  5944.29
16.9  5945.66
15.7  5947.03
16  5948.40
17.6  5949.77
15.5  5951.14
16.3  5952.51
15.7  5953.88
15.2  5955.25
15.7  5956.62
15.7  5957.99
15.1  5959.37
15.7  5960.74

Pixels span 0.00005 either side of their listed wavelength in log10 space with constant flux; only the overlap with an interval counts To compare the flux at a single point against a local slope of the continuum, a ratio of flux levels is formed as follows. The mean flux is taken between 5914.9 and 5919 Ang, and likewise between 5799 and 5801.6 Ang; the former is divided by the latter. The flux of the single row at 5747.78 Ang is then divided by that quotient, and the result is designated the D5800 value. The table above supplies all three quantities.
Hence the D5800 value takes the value 18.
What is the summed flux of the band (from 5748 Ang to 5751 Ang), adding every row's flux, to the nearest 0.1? 33.9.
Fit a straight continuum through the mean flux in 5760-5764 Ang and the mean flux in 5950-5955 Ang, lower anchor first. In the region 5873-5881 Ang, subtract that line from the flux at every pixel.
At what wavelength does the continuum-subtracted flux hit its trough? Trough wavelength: 5877.60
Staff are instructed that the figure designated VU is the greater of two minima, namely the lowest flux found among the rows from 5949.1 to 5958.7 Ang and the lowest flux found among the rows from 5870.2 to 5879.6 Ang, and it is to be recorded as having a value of 15.2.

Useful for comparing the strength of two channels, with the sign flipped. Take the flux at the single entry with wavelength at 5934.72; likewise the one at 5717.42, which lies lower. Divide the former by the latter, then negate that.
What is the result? -1.05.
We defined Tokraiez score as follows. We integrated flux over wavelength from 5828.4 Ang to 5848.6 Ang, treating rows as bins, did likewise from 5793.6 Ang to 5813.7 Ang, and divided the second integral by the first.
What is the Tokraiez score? 0.98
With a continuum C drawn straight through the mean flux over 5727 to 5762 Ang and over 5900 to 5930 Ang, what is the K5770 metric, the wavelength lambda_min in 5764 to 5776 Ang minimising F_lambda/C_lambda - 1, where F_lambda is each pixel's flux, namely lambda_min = 5770.32 Ang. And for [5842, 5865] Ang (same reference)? 5850.60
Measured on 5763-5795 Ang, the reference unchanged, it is 5784.96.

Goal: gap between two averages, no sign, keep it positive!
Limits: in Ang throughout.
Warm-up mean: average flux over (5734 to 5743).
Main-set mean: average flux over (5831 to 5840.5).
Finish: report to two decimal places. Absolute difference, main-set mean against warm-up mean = 0.56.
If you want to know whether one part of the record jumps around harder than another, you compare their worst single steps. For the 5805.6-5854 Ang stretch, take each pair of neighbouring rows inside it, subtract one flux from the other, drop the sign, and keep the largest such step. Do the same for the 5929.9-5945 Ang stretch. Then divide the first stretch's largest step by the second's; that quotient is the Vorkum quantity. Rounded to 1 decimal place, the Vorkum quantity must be 2.8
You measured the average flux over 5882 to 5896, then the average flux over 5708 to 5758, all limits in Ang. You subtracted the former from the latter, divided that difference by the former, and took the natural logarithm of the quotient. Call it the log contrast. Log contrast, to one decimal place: -1.5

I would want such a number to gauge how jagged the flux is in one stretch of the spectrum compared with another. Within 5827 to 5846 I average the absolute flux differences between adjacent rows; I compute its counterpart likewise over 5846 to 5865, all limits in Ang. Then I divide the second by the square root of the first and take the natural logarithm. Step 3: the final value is 0.82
